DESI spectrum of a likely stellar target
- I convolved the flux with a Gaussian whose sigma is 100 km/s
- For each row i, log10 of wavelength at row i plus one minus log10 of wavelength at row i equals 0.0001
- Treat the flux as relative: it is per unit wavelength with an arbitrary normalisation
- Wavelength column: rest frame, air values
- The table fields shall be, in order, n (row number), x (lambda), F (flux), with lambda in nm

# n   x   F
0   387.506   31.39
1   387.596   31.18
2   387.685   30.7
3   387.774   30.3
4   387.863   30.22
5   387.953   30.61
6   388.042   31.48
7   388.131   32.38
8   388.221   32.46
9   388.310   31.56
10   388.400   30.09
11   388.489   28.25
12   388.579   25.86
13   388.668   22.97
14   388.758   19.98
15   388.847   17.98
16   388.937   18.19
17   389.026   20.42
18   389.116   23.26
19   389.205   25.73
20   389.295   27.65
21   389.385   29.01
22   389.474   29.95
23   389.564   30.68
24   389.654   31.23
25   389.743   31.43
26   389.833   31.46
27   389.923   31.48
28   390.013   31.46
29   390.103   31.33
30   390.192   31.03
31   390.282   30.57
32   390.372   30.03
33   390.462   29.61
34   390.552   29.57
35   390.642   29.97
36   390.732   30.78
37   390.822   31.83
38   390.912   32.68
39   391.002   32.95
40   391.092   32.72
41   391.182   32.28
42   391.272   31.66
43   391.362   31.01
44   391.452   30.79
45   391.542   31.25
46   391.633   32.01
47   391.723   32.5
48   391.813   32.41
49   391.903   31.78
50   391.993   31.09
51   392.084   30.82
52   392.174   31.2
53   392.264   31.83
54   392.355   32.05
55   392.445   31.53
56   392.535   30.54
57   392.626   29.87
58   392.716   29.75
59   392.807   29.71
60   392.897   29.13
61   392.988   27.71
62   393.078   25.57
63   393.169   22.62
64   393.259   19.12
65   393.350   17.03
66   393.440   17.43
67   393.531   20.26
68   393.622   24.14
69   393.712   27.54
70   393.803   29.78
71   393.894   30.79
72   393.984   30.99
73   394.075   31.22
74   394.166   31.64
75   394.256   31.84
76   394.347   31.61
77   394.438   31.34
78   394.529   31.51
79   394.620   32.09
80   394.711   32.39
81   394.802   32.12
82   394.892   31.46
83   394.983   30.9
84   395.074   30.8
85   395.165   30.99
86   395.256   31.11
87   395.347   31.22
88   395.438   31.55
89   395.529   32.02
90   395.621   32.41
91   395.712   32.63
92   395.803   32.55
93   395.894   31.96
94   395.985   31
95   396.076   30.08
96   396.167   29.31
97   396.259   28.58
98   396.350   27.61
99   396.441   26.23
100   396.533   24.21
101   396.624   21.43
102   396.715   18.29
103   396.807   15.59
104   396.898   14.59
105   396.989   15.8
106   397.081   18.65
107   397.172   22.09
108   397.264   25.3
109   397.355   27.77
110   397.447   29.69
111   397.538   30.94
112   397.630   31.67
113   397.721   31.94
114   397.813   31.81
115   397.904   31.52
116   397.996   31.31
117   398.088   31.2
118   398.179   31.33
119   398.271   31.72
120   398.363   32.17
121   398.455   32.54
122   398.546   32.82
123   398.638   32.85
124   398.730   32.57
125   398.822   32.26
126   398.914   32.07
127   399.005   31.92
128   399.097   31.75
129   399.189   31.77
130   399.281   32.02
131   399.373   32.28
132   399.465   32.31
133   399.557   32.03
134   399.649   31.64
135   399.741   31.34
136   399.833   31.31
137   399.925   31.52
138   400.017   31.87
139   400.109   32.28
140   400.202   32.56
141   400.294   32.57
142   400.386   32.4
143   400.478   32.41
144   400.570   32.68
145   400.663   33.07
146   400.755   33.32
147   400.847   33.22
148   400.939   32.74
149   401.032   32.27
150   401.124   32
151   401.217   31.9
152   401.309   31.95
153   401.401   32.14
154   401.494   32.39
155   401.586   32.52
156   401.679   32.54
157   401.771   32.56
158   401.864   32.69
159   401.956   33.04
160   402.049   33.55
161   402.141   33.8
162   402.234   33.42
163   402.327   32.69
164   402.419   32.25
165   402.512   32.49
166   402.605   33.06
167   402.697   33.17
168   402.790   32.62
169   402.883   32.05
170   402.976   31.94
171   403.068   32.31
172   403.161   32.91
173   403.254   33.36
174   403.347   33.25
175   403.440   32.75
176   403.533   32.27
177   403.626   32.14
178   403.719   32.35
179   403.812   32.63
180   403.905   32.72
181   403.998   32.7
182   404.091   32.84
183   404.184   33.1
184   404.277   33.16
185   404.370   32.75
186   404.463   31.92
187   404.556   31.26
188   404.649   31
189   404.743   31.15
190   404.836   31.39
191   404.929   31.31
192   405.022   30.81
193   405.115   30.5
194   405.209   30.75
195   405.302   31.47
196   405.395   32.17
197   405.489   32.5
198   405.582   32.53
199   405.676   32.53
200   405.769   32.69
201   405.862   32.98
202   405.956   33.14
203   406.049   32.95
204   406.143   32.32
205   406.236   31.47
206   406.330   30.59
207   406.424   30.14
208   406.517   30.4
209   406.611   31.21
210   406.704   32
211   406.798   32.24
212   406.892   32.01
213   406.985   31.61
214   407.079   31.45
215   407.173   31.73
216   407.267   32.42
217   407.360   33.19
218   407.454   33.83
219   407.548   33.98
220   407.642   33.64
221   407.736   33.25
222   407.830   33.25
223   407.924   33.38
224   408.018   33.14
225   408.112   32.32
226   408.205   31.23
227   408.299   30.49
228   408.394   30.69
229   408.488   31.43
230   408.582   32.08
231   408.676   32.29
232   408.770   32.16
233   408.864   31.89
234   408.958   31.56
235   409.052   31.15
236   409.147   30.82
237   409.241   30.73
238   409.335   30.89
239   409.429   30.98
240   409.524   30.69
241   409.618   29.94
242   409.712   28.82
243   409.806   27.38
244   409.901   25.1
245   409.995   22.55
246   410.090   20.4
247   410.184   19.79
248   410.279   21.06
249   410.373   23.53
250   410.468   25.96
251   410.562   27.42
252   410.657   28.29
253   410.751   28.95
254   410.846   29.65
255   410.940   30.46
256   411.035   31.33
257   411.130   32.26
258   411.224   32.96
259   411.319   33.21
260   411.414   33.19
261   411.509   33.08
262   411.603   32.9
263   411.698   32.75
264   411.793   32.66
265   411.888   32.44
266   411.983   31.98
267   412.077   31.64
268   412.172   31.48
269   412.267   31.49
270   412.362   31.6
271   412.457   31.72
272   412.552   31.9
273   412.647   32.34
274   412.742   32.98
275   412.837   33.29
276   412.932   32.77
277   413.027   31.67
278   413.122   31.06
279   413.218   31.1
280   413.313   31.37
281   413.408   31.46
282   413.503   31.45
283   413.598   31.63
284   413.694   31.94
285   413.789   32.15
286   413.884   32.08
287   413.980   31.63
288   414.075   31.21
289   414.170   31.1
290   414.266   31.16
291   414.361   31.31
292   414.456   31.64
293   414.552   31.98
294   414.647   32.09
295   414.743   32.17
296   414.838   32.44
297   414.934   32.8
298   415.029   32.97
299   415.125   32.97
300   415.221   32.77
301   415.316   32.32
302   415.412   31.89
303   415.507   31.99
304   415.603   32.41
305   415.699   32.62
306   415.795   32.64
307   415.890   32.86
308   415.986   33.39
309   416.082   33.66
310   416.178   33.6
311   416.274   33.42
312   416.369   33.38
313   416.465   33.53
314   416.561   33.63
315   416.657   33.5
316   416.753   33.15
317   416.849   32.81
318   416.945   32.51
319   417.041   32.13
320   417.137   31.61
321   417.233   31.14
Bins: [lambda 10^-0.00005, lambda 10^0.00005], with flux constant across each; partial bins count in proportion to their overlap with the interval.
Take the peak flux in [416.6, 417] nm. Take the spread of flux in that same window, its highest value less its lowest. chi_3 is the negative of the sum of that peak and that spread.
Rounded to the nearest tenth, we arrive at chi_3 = -34.5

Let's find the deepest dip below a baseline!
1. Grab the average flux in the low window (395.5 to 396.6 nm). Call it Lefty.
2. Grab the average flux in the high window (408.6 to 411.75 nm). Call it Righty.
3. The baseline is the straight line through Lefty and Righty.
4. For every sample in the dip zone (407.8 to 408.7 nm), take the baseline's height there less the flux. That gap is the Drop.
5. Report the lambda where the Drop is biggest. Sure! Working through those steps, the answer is 408.299 nm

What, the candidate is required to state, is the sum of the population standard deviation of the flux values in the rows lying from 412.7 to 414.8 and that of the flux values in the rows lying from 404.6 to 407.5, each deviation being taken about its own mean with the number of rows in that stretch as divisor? 1.5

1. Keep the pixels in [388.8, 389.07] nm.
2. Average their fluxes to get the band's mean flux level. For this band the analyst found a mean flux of 18.9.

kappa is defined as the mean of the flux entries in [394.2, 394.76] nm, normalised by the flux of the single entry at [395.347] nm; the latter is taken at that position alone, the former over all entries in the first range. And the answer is 1.018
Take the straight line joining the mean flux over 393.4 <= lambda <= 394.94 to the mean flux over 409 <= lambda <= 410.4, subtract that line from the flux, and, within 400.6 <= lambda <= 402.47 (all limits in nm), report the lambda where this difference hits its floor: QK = 401.217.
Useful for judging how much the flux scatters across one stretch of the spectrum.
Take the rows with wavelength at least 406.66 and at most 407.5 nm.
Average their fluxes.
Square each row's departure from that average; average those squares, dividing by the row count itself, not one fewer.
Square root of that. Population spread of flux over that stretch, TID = 0.7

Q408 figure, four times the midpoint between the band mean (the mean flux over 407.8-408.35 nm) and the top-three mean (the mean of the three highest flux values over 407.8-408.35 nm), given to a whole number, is 131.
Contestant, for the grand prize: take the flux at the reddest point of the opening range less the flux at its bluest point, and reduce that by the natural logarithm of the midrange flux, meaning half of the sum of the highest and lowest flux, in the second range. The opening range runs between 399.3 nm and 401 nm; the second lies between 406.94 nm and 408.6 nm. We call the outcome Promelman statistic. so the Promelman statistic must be -3.0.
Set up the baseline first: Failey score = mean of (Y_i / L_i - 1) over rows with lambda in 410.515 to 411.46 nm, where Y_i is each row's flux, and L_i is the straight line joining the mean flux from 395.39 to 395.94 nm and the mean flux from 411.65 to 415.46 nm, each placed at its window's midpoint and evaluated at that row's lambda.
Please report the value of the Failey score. -0.039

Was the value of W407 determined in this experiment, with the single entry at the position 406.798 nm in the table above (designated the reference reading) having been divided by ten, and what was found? 3.22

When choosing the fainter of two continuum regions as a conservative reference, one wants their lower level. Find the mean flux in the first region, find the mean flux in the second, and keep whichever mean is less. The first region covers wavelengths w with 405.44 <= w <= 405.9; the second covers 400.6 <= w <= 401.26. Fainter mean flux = 32.6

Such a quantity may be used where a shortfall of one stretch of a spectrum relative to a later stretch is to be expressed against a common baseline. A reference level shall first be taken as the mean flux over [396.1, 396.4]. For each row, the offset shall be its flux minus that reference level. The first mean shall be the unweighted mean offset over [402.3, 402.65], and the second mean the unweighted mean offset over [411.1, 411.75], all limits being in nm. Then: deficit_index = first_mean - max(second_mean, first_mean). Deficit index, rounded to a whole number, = 0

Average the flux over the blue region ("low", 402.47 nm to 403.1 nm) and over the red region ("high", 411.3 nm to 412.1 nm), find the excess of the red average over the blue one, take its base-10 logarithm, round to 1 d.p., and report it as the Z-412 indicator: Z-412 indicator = -0.9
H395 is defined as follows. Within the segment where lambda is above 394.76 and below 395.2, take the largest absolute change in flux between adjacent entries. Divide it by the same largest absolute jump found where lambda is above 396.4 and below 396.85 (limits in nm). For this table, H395 0.2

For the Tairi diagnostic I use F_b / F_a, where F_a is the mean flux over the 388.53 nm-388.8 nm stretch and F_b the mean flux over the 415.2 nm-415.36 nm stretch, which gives 1.42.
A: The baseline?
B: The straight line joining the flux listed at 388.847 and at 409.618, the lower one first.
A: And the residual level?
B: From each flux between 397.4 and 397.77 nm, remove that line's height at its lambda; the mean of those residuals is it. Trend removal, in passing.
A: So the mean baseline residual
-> 8.0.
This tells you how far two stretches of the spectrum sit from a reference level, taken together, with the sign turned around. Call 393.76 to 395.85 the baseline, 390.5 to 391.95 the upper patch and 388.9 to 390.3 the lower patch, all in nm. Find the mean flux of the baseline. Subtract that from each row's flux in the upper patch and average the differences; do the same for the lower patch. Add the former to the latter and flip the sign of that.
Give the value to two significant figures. 3.0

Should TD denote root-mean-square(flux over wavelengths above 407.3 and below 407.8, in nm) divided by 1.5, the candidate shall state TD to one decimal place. 22.4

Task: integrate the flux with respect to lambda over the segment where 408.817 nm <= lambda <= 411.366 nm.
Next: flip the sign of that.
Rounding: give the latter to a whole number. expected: -72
